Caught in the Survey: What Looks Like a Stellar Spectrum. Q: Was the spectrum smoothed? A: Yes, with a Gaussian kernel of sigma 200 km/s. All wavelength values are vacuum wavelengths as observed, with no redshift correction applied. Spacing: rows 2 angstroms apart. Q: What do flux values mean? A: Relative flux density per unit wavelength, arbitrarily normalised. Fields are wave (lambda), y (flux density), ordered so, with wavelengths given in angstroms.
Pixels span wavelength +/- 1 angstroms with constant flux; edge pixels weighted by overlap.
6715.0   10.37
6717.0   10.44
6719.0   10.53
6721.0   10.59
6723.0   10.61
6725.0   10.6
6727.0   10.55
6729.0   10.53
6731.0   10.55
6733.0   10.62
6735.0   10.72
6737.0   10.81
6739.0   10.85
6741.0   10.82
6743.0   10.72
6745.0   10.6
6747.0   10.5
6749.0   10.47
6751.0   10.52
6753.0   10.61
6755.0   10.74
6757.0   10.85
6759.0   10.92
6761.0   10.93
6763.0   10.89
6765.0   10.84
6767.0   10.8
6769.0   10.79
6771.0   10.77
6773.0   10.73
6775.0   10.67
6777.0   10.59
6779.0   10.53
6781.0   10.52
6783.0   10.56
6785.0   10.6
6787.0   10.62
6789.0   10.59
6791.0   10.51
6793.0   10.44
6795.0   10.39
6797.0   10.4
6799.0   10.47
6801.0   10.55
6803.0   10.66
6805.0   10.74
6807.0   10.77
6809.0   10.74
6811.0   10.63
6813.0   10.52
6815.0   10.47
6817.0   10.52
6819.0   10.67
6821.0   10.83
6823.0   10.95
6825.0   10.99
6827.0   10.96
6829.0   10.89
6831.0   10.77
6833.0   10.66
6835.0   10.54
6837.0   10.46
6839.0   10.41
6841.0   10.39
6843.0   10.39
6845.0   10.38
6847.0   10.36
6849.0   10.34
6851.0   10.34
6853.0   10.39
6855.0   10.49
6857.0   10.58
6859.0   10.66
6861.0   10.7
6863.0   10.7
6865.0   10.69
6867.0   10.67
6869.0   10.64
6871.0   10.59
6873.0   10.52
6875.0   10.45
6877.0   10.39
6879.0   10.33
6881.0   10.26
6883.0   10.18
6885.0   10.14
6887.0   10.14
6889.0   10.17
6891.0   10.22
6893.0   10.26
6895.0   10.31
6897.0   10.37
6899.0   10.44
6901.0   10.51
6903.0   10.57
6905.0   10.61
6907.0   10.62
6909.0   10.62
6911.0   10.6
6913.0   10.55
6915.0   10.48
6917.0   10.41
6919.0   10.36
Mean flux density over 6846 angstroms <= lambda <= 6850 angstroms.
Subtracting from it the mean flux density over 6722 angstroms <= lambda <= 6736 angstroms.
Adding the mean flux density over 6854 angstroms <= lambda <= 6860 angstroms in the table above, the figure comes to 10.33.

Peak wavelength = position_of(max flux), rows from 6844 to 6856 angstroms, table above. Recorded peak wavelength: 6855.0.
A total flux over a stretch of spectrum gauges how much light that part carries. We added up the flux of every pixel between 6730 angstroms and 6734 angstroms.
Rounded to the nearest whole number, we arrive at 21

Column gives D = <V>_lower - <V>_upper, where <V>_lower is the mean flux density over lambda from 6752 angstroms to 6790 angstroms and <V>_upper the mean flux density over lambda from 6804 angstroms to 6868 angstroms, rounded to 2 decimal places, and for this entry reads 0.10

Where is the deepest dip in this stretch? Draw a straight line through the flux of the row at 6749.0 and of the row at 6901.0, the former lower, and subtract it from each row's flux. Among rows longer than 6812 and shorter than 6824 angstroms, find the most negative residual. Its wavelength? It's 6815.0 angstroms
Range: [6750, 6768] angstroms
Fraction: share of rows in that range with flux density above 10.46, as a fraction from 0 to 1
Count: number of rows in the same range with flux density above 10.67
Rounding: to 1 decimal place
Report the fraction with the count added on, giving 8.0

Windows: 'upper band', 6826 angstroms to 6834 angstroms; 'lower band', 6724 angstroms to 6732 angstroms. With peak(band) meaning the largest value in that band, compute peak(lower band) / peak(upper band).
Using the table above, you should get 0.97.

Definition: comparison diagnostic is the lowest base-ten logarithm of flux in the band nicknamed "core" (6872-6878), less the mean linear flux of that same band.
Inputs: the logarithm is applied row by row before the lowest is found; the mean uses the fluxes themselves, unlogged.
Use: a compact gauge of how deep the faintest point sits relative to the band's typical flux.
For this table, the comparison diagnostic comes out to -9.44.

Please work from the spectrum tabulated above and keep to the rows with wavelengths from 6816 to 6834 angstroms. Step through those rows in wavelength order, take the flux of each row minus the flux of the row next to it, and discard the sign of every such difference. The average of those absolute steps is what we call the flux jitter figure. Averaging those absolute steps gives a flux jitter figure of 0.10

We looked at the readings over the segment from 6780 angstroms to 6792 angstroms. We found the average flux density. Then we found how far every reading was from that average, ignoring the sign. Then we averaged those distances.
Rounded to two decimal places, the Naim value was 0.04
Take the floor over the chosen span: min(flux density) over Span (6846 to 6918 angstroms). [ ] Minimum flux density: 10.14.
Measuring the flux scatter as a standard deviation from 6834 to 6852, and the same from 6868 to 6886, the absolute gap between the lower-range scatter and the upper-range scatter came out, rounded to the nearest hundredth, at 0.11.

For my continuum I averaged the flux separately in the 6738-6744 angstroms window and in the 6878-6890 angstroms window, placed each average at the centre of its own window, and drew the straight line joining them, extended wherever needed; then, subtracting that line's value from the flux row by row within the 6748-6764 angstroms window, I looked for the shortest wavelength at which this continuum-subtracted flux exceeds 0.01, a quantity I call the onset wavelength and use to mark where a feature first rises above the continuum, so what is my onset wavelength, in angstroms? 6757.0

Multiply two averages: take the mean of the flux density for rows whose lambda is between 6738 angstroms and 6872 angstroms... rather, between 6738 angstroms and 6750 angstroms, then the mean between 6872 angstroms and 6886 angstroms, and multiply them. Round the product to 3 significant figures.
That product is 110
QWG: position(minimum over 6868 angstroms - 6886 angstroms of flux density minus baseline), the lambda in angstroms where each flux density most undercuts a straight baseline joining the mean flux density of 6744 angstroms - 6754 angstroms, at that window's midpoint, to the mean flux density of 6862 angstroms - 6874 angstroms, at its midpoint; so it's 6885.0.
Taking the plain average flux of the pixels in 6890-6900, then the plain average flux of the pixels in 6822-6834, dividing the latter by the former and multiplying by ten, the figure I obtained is 10.5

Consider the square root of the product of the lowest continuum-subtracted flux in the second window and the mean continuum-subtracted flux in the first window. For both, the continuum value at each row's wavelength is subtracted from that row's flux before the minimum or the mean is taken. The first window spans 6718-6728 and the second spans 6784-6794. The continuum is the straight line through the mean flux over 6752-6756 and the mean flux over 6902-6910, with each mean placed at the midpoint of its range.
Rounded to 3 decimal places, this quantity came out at 0.157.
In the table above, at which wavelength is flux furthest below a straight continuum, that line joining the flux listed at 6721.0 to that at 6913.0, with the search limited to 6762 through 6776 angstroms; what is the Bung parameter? 6775.0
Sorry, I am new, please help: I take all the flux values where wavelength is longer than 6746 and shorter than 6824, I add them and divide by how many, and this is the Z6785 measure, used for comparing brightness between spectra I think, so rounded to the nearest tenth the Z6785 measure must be 10.6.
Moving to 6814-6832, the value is 10.8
